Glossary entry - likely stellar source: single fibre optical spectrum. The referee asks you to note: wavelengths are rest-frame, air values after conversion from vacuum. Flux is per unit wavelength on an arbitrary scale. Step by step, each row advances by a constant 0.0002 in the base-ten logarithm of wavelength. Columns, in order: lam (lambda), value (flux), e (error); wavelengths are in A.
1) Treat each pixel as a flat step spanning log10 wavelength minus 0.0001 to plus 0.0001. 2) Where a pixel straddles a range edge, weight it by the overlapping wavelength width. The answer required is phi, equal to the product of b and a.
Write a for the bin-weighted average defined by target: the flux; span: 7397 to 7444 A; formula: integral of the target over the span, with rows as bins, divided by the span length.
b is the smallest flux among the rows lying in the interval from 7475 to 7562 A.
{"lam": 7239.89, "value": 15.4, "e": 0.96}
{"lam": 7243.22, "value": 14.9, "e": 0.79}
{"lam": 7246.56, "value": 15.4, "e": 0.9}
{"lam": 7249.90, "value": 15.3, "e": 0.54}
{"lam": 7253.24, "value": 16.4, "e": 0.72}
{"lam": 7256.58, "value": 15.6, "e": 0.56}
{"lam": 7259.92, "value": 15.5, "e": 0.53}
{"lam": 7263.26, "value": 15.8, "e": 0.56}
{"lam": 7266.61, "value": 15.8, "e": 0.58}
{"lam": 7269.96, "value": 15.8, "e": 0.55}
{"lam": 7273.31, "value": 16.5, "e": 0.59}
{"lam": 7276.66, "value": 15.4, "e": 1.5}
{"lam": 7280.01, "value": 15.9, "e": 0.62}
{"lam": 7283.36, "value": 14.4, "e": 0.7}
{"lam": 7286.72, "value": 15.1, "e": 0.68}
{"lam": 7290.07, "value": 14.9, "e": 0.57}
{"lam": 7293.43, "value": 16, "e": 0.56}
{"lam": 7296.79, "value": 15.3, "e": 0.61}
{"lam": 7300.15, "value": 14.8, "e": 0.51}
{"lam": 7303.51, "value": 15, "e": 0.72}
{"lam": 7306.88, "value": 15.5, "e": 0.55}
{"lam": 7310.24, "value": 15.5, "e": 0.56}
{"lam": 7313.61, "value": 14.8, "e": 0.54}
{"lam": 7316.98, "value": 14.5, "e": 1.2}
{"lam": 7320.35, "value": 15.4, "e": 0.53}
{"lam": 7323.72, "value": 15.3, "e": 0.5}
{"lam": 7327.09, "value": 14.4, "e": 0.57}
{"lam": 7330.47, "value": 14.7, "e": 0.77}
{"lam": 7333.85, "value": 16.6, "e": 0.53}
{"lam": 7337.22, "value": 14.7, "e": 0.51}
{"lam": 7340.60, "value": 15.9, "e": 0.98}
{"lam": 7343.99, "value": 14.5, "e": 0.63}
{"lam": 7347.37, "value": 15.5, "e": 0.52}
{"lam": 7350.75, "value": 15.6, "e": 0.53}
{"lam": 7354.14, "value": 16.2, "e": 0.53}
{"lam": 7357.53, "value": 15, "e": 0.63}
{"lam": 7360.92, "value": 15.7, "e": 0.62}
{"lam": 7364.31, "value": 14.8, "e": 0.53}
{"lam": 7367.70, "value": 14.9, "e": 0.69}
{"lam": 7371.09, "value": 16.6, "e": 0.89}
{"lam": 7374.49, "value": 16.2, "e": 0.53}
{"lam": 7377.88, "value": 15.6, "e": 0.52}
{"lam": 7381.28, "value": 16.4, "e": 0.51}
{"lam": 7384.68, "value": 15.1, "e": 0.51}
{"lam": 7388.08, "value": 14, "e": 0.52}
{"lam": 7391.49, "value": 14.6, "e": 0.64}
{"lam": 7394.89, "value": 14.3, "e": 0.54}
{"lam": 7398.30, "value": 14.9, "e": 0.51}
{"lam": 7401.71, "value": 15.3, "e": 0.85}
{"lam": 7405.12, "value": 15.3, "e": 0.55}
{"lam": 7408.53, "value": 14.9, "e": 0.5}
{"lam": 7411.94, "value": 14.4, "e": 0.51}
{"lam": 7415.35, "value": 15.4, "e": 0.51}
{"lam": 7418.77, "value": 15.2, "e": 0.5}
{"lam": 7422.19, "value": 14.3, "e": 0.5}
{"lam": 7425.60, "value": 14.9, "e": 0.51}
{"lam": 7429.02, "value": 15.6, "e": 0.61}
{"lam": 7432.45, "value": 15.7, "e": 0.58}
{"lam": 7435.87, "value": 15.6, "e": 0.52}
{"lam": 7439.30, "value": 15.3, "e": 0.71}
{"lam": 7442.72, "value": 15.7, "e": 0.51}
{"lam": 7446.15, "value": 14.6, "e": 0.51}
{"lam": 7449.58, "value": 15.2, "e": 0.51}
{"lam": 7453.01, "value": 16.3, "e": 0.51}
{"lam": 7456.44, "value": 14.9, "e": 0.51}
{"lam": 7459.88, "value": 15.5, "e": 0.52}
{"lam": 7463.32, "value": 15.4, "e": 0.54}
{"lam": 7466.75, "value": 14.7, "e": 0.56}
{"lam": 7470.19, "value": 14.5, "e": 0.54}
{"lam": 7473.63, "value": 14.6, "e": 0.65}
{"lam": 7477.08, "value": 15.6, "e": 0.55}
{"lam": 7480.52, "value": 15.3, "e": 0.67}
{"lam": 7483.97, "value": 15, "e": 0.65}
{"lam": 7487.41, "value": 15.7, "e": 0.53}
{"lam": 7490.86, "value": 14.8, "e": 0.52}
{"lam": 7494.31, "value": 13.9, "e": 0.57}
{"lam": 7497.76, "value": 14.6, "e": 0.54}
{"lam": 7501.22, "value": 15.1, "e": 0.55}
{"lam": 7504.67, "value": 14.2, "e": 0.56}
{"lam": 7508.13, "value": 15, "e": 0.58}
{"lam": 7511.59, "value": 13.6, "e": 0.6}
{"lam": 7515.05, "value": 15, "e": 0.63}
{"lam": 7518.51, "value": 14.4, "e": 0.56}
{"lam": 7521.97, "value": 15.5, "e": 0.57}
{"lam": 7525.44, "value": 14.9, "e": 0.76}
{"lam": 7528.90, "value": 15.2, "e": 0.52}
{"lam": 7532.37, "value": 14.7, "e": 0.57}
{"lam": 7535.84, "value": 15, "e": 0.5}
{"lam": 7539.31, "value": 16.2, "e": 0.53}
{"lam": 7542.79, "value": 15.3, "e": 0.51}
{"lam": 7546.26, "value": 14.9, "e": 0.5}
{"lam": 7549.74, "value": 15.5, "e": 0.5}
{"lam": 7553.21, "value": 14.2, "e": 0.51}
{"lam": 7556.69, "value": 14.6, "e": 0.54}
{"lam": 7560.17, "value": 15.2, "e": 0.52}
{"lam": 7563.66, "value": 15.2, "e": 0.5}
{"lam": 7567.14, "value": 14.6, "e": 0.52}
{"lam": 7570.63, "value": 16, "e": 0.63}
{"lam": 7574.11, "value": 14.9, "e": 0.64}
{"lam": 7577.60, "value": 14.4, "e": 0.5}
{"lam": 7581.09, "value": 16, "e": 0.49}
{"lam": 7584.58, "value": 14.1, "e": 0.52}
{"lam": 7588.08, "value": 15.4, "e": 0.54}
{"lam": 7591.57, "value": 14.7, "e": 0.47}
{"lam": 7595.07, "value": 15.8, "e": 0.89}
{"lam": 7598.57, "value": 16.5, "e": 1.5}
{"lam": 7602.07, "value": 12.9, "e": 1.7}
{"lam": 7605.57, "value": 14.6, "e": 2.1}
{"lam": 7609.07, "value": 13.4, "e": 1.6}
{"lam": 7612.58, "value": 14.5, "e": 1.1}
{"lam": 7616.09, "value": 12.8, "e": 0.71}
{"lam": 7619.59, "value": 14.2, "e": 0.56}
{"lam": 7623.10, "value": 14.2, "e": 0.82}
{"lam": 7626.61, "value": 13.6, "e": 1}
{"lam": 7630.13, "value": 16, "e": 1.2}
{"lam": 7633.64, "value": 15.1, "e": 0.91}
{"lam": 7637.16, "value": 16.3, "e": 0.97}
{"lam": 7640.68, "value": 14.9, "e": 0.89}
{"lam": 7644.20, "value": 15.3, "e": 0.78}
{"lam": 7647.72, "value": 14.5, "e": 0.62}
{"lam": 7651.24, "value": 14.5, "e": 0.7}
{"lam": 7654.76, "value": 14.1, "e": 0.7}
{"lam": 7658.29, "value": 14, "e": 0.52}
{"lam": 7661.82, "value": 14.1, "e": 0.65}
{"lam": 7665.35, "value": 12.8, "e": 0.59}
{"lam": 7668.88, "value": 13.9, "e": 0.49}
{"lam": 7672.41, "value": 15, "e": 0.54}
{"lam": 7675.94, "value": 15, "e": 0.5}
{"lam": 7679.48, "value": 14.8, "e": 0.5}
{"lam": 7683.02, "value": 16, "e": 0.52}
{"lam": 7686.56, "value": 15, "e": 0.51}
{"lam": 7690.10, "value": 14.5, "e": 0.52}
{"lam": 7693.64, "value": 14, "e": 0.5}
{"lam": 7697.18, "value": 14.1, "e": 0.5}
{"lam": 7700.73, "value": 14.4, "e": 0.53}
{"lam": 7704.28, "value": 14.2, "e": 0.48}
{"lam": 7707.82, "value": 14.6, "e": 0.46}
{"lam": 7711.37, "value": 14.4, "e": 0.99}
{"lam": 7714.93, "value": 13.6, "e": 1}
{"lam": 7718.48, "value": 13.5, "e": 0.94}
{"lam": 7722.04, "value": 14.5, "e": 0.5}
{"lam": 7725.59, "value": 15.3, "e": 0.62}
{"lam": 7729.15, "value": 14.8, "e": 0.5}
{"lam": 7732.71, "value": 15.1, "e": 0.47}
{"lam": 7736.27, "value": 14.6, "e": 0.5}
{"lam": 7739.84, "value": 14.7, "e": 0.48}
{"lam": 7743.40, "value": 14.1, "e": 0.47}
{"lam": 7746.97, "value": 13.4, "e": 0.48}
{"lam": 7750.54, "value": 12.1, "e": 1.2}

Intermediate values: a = 15.2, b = 13.6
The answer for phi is 206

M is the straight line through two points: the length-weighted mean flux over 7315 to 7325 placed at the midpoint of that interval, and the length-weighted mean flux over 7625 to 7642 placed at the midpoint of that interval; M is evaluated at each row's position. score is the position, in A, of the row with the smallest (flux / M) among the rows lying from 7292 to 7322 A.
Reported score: 7316.98 A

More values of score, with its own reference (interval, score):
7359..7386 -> 7364.31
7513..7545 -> 7518.51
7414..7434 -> 7422.19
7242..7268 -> 7243.22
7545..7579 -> 7553.21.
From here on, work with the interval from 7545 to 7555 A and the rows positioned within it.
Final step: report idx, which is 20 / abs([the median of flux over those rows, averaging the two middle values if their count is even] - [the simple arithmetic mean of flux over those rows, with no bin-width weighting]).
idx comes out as 600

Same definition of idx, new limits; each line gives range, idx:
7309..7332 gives 140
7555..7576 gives 600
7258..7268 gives 200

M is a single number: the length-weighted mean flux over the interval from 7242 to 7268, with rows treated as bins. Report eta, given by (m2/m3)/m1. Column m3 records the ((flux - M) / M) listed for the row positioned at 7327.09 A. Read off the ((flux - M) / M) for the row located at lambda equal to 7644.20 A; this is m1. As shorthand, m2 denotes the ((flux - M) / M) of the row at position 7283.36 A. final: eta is -53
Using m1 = -0.02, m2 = -0.08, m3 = -0.077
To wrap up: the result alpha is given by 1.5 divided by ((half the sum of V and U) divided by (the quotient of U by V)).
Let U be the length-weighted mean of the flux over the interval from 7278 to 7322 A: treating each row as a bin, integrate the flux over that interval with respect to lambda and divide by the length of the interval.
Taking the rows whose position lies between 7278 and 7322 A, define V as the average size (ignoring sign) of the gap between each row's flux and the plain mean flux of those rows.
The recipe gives 7.2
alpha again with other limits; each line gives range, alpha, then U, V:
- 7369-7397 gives 3.3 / 15.3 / 0.85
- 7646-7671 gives 8.0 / 14.0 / 0.36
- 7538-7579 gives 6.0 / 15.1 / 0.48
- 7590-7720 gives 4.3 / 14.5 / 0.67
